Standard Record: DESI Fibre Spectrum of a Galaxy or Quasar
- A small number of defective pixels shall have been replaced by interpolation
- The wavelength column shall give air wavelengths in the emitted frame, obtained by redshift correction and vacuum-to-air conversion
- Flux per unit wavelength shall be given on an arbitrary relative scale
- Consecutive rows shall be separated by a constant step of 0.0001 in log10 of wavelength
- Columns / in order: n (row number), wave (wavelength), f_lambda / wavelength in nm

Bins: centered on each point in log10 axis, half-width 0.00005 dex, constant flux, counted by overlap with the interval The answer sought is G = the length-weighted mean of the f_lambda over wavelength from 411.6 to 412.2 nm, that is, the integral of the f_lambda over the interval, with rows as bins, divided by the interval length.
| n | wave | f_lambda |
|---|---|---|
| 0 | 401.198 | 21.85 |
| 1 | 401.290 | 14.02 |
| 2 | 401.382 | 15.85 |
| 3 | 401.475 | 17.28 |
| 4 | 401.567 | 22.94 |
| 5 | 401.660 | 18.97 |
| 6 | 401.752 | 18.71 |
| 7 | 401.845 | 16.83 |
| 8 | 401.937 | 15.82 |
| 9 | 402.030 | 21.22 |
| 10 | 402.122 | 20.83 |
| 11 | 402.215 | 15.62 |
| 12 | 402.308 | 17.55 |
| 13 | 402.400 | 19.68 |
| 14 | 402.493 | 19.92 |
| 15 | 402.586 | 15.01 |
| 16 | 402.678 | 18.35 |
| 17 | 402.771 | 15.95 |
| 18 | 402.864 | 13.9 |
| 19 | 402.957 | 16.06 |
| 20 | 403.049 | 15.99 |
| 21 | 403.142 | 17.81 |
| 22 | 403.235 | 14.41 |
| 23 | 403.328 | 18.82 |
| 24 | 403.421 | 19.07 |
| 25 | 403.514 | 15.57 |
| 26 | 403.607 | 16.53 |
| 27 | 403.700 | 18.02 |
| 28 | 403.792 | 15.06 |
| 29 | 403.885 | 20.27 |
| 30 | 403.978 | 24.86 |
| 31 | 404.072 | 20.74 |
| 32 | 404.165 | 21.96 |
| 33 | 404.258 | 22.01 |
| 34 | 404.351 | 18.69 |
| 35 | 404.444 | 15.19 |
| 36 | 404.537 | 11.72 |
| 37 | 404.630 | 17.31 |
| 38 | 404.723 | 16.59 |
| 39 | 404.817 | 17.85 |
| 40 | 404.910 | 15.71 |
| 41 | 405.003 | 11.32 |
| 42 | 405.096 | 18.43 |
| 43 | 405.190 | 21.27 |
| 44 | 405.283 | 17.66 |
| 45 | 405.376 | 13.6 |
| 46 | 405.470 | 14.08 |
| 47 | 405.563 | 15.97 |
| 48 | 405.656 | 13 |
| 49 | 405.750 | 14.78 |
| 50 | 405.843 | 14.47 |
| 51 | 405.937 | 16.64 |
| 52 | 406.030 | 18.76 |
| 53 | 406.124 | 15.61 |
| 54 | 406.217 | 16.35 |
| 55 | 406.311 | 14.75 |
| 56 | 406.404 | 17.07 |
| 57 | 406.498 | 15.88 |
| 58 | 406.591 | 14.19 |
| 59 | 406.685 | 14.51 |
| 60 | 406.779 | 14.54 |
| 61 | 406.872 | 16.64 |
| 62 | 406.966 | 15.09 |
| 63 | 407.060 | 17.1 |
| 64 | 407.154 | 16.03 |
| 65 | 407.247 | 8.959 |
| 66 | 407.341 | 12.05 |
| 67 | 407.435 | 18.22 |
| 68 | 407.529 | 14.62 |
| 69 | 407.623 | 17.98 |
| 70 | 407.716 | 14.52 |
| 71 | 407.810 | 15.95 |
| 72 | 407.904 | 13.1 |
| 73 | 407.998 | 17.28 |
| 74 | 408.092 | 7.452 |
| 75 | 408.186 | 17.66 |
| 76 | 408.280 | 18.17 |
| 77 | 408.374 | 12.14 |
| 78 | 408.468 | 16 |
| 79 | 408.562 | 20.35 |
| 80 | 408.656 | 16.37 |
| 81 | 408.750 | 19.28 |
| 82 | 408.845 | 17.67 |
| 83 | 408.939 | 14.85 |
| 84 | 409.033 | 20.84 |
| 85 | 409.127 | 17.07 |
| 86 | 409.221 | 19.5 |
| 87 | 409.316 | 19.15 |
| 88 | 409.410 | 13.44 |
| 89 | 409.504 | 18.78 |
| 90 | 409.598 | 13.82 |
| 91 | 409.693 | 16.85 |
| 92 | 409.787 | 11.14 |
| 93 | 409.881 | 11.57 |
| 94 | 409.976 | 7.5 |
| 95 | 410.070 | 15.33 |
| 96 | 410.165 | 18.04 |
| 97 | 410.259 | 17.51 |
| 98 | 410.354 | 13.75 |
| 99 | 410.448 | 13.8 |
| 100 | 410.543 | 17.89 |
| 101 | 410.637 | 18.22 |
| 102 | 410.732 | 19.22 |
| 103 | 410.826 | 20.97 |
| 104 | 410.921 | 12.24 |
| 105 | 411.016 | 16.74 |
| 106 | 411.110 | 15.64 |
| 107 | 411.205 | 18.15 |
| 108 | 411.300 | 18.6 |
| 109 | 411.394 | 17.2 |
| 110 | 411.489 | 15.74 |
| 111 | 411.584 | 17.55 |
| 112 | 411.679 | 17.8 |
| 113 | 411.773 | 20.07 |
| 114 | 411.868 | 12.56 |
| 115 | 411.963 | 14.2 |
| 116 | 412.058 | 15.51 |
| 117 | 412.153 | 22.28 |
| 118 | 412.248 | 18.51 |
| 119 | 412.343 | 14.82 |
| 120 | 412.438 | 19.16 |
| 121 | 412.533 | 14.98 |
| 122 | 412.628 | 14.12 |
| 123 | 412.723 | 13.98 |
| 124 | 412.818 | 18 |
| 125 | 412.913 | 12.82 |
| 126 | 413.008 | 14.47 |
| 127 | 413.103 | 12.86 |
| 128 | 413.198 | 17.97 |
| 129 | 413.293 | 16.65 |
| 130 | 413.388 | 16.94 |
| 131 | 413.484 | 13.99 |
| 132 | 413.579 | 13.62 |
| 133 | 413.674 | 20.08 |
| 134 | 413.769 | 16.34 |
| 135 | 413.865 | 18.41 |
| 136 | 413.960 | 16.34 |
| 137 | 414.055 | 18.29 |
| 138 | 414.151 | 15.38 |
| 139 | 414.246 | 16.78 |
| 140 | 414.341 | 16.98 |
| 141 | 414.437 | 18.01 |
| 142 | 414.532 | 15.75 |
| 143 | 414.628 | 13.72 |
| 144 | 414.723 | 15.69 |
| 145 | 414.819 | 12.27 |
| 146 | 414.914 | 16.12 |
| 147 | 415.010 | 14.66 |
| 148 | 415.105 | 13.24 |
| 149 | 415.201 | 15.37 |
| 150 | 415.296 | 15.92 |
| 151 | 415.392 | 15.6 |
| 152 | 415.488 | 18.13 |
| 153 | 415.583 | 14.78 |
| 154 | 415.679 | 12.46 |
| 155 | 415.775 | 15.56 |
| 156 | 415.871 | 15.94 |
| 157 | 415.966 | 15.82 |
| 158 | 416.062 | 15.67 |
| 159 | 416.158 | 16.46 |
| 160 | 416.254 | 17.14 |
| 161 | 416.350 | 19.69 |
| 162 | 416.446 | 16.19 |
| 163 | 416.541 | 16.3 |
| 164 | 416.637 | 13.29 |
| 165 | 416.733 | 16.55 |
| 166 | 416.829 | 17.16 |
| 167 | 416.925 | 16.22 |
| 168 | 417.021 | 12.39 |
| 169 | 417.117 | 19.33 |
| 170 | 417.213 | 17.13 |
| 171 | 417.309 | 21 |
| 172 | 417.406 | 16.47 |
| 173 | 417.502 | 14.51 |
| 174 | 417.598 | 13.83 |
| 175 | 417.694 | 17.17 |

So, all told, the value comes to 17.1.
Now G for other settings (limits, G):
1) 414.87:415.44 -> 15.1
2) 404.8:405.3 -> 17.0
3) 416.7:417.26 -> 16.5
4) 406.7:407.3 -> 14.7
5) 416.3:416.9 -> 16.5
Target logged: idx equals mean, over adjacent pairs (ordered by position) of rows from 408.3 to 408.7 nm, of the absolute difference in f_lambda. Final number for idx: 4.1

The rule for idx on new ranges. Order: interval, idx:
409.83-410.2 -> 4.9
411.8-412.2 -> 3.2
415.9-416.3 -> 0.5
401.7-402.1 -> 2.8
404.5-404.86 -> 2.5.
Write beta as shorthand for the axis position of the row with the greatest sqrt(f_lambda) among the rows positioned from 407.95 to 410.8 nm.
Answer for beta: 409.033 nm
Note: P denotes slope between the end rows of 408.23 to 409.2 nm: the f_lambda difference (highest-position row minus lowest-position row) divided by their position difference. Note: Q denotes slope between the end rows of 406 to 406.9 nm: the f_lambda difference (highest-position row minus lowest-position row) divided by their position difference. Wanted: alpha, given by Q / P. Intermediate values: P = -1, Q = -2.5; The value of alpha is 1.9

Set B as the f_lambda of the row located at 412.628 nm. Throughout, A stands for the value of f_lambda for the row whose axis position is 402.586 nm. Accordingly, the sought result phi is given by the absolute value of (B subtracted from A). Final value 0.9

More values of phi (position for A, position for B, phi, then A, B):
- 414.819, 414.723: 3.4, 12.27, 15.69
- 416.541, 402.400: 3.4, 16.3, 19.68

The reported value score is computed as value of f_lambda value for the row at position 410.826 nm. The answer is 20.97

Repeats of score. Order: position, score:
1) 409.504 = 18.78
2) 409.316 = 19.15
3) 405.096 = 18.43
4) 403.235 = 14.41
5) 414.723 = 15.69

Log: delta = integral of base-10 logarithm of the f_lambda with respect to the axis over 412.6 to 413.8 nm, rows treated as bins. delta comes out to 1.43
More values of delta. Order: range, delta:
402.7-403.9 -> 1.46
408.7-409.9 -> 1.45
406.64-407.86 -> 1.43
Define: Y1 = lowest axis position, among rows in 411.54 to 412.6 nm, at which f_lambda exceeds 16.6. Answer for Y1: 411.584 nm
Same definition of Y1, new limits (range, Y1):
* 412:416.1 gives 412.153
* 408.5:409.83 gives 408.562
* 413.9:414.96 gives 414.055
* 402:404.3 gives 402.030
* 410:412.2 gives 410.165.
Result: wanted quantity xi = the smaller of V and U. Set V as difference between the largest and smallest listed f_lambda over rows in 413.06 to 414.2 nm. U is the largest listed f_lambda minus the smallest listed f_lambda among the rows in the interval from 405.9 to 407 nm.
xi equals 5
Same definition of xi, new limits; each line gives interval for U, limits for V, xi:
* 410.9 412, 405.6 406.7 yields 6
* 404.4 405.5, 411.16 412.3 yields 10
